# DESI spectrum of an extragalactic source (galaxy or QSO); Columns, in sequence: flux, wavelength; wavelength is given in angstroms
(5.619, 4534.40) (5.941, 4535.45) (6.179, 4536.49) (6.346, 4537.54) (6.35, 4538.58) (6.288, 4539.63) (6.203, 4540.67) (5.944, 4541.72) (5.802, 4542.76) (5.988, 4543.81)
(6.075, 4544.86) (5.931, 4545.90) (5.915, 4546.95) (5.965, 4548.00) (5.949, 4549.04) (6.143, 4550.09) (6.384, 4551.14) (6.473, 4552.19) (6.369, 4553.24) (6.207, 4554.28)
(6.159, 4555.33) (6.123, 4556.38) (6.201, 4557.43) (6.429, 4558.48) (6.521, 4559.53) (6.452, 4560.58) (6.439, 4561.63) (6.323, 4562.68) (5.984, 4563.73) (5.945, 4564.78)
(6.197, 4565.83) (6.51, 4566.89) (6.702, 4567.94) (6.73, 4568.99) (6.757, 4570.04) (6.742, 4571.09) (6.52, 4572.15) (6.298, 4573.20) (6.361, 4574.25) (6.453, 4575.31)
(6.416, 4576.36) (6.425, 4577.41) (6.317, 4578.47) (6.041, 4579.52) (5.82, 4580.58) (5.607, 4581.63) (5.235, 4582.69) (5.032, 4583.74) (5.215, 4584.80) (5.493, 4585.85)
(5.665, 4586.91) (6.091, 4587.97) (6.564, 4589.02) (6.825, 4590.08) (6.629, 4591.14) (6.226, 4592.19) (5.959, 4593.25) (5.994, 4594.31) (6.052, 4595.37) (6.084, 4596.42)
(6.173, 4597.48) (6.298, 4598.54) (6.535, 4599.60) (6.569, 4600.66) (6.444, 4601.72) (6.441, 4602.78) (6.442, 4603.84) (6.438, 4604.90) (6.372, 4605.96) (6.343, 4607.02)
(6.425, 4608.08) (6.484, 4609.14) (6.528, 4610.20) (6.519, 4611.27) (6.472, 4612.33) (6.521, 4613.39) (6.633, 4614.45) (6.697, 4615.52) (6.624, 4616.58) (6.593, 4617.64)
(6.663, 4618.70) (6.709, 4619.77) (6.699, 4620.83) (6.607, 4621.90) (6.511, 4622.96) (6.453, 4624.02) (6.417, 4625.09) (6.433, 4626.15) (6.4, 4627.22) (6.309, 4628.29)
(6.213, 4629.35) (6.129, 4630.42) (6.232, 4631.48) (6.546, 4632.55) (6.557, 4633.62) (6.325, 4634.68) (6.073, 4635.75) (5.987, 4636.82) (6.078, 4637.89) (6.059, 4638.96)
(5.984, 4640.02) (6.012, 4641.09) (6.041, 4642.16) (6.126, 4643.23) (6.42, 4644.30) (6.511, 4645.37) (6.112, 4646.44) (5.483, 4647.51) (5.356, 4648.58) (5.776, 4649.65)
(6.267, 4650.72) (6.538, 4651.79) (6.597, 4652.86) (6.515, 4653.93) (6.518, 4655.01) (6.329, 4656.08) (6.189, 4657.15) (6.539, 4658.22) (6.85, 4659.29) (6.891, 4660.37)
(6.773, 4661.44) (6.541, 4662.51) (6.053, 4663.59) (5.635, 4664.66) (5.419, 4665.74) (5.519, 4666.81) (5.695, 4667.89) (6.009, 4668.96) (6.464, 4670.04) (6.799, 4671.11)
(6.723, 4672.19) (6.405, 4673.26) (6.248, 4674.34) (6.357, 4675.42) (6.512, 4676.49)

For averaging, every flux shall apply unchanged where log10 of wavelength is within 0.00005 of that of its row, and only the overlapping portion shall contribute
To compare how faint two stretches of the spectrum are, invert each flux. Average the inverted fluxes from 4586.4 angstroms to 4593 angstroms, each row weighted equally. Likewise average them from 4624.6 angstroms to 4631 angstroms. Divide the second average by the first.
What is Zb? 1.00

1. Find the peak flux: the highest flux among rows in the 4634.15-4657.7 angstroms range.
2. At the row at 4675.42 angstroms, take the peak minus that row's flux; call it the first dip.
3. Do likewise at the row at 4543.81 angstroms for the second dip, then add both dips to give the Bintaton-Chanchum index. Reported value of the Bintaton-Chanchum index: 0.8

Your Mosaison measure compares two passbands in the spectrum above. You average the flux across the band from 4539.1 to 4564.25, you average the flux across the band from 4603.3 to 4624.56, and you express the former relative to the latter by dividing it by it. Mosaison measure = 0.945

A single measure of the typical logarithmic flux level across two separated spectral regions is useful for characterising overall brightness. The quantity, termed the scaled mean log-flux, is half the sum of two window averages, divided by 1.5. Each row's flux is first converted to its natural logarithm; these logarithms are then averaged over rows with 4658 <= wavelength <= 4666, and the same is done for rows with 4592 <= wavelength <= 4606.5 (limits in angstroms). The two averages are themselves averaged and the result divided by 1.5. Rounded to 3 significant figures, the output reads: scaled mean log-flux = 1.23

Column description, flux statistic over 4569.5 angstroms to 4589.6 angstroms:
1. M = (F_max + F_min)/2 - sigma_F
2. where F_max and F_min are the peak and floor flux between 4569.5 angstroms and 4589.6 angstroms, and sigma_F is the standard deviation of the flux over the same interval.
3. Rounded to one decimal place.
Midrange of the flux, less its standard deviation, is 5.4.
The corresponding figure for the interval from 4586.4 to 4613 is 6.0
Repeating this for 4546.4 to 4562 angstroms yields 6.0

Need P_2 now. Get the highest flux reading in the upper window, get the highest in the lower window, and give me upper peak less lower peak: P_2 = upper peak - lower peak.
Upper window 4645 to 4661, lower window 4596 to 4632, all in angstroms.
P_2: 0.18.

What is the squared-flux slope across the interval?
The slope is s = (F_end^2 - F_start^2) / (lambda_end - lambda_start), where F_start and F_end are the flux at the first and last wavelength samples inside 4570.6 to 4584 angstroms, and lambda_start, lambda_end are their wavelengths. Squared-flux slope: -1.6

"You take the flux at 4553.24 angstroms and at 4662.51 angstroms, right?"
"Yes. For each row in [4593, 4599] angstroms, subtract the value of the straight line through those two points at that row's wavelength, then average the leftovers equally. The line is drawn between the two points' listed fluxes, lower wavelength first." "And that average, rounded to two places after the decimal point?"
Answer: -0.34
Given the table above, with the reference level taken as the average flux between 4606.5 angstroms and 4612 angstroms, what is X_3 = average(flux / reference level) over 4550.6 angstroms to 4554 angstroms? 0.99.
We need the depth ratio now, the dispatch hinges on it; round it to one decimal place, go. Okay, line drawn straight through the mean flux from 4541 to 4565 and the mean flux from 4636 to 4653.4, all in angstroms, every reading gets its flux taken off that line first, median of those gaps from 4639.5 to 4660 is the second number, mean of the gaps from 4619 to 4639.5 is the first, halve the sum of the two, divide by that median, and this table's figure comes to 1.2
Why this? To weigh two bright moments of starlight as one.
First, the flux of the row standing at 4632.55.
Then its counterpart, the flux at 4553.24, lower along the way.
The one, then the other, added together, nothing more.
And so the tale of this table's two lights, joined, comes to 12.9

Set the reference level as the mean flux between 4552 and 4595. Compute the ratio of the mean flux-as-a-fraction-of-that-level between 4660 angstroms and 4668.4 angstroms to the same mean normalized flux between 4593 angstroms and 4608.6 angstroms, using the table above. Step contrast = 0.96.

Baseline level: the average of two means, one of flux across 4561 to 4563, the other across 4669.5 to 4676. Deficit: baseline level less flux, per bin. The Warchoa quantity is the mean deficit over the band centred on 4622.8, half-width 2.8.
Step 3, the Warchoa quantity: -0.10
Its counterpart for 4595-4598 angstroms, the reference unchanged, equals 0.34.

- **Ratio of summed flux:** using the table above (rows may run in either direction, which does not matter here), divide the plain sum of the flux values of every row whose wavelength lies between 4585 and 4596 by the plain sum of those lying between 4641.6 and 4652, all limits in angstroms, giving 1.01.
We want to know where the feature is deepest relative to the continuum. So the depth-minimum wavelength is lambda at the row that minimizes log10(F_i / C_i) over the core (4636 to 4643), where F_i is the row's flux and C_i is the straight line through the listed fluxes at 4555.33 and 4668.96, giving 4636.82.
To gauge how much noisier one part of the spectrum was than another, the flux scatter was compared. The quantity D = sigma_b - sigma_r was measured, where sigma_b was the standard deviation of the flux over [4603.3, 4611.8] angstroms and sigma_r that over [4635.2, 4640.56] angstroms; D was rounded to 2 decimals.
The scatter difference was 0.02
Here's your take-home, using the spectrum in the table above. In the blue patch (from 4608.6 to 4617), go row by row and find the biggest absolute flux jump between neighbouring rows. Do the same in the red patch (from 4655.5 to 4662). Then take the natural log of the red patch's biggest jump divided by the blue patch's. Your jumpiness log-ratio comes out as 1.14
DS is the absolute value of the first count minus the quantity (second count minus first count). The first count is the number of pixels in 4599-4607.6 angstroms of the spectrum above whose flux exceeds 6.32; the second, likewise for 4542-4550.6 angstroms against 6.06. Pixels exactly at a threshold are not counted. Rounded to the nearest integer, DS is 14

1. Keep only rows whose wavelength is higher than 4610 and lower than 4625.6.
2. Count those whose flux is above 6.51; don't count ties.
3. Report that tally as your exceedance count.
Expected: 12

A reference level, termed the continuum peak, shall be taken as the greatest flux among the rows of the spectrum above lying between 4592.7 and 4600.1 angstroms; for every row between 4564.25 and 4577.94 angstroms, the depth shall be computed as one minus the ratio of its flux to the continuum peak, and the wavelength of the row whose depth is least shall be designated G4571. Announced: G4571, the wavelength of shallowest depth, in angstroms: 4570.04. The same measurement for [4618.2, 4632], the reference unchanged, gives 4619.77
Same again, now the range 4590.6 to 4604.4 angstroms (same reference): 4591.14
